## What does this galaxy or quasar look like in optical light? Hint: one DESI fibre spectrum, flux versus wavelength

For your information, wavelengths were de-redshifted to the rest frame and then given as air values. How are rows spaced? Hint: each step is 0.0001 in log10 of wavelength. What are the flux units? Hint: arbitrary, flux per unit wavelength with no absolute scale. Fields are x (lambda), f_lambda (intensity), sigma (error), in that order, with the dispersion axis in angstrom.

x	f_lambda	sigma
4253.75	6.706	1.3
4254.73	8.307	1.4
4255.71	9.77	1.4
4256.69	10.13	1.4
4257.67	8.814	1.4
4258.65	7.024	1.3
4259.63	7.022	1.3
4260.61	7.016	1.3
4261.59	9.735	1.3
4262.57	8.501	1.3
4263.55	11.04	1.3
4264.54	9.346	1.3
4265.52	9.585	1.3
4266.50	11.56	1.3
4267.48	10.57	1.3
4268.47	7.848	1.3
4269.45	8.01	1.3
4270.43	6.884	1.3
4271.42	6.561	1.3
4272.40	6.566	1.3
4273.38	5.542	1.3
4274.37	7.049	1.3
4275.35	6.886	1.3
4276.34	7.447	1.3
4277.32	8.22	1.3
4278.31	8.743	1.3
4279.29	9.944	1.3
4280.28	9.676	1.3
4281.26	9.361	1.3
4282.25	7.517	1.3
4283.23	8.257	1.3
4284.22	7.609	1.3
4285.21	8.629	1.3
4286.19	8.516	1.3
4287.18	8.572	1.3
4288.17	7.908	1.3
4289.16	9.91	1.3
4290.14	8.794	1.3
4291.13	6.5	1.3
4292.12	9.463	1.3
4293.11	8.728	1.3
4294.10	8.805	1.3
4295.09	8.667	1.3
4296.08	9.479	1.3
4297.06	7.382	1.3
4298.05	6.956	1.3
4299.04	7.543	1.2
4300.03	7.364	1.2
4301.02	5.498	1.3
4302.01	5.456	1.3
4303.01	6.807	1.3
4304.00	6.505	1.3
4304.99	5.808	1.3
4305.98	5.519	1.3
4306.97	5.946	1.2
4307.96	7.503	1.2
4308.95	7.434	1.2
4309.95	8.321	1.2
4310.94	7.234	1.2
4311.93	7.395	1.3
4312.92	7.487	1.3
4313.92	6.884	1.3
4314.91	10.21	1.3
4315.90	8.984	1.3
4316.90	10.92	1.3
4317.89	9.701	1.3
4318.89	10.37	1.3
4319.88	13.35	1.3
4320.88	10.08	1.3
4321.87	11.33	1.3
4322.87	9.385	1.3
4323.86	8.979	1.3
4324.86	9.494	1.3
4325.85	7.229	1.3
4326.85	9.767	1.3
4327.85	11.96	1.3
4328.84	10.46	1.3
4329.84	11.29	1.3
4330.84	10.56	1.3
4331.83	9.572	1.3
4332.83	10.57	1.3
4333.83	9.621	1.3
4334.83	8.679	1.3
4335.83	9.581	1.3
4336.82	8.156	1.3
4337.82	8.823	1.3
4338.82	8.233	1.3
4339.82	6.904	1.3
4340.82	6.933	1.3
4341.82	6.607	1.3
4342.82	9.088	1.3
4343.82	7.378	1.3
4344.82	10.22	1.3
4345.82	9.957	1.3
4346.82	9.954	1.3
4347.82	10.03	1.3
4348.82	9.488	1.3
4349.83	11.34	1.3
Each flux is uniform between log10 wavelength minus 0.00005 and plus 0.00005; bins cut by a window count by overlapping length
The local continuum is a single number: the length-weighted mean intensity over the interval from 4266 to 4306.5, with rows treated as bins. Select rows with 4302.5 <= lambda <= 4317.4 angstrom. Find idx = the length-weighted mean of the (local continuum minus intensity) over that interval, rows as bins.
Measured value 0.3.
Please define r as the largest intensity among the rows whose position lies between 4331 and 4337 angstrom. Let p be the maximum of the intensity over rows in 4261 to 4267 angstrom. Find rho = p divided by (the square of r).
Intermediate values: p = 11.56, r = 10.57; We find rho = 0.103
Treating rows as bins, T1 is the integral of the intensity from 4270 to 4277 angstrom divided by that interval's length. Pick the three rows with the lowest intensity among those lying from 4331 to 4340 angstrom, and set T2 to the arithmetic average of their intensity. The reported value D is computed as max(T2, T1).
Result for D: 7.8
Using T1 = 7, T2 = 7.8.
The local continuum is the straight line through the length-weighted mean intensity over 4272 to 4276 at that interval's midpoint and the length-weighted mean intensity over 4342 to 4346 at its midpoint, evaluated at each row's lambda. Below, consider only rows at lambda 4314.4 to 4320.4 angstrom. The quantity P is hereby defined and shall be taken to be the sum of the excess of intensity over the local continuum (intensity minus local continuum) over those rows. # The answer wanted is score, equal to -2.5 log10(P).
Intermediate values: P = 15.5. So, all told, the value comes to -2.98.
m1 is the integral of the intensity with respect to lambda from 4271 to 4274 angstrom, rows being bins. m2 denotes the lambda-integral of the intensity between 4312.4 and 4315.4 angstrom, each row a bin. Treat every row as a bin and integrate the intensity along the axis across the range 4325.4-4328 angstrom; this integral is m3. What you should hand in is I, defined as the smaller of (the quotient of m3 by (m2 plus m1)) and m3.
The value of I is 0.56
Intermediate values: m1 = 19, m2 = 25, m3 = 24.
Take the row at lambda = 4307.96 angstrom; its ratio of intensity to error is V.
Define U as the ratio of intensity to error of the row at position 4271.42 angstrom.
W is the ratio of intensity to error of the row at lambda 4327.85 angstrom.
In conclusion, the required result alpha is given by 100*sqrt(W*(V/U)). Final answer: 338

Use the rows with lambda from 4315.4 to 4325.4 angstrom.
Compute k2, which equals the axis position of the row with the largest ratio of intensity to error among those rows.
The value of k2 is 4319.88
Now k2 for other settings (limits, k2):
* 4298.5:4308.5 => 4299.04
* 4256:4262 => 4261.59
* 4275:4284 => 4279.29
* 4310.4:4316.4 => 4314.91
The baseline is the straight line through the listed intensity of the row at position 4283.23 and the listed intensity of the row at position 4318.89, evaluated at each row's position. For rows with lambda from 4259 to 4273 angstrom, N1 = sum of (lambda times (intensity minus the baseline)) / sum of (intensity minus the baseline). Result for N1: 4264.0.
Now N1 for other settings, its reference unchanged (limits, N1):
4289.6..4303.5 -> 4299.7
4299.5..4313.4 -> 4306.1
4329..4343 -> 4338.6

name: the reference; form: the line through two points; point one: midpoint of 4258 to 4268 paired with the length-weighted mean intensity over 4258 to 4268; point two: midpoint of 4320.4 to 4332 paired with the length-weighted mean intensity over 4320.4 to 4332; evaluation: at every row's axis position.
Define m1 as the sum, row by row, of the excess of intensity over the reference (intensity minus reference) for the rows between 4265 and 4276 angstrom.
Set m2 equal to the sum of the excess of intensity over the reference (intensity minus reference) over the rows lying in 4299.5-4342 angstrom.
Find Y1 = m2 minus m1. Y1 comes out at -45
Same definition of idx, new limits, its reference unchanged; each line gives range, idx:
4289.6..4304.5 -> 0.3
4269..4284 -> 0.1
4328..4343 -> -1.2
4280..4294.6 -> -0.7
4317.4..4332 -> -2.4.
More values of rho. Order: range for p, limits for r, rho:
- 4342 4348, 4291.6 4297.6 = 0.114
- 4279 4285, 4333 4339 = 0.107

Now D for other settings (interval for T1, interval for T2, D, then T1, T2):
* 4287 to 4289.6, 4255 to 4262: 8.8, 9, 7.0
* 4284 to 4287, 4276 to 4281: 8.3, 8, 8.1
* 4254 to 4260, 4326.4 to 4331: 10.3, 8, 10.3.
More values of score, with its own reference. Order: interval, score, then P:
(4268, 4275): -1.29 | 3.3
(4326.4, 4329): -2.13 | 7.1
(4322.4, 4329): -2.42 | 9.3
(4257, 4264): -3.05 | 16.5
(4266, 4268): -2.45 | 9.5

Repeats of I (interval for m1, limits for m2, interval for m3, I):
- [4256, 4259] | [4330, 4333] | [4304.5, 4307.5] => 0.30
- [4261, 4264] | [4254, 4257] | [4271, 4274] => 0.33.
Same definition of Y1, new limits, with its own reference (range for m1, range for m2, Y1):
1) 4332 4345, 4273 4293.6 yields -3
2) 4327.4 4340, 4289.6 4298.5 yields -4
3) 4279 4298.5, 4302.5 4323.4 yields -10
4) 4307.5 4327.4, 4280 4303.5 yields -19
